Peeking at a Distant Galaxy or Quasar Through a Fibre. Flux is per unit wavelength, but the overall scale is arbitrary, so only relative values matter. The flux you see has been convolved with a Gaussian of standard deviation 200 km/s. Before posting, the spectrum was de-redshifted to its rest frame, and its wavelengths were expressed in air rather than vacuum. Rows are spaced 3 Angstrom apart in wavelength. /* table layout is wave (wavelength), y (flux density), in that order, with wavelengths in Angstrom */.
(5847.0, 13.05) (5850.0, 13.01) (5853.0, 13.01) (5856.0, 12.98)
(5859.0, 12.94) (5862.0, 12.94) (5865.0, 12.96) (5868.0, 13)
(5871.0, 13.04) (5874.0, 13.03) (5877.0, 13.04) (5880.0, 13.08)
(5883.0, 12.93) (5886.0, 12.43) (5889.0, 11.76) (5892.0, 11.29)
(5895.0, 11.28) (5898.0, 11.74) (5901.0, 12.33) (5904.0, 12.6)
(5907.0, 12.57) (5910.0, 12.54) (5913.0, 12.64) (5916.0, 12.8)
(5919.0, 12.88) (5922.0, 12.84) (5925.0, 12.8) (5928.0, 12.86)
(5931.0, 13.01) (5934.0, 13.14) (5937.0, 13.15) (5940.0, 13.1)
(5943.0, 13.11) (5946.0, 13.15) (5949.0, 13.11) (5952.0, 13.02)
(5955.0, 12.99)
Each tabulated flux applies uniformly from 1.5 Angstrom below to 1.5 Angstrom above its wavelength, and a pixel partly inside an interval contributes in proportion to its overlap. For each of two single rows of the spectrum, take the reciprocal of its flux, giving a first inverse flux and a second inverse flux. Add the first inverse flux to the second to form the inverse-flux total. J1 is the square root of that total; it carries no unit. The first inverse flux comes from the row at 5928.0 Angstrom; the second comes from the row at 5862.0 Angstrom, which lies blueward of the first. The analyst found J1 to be 0.394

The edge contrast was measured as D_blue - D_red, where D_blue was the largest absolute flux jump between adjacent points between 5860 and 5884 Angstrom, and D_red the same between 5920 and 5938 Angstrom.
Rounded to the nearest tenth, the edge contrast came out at 0.0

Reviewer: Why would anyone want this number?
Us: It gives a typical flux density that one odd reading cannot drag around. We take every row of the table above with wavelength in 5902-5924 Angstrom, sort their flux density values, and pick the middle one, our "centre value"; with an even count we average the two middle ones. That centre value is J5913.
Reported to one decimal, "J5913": 12.6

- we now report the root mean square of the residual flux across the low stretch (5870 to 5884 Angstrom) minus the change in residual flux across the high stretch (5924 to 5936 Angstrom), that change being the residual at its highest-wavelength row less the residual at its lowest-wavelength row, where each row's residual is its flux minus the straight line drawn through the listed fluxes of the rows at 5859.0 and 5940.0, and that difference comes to -0.2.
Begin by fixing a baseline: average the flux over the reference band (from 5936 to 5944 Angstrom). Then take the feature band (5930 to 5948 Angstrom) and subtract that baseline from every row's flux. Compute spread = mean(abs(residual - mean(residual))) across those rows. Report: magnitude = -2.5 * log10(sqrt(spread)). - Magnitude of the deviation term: 1.8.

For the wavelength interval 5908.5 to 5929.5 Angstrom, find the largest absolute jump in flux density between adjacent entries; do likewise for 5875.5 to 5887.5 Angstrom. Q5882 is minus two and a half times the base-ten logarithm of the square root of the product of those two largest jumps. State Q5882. 1.37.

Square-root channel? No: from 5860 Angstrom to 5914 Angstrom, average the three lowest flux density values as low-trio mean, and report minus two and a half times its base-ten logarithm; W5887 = -2.646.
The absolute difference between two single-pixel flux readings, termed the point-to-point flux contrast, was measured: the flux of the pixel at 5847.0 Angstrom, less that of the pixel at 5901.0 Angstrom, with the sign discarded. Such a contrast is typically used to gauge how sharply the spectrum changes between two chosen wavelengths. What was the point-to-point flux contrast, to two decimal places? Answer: 0.72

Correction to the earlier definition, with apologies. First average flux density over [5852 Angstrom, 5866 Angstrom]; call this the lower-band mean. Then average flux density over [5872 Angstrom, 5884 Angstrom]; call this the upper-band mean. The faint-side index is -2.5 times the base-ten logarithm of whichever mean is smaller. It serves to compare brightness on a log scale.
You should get -2.78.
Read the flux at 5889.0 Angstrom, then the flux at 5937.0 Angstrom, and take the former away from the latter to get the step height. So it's 1.4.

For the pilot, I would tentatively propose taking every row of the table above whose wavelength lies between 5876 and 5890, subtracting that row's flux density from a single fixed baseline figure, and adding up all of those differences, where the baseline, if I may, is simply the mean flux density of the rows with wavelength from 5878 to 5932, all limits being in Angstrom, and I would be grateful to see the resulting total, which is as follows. -0.9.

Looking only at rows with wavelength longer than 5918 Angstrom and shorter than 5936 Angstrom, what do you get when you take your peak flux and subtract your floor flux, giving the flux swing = 0.3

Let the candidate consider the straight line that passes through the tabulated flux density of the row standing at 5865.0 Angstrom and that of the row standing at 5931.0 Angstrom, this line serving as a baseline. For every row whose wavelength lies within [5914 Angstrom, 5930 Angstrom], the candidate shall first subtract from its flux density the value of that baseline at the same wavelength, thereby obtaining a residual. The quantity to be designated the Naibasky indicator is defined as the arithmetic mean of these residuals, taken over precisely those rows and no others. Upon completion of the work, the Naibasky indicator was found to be -0.17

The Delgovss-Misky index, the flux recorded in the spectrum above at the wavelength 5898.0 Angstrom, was 11.74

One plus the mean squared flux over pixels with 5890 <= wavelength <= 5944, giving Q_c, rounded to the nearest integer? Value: 160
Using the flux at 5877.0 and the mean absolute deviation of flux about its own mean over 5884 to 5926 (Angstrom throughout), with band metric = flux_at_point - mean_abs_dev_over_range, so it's 12.6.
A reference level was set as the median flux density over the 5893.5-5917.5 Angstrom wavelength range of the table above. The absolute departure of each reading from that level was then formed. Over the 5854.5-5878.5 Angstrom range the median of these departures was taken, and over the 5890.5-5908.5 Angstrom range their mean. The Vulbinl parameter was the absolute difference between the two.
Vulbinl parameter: 0.17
